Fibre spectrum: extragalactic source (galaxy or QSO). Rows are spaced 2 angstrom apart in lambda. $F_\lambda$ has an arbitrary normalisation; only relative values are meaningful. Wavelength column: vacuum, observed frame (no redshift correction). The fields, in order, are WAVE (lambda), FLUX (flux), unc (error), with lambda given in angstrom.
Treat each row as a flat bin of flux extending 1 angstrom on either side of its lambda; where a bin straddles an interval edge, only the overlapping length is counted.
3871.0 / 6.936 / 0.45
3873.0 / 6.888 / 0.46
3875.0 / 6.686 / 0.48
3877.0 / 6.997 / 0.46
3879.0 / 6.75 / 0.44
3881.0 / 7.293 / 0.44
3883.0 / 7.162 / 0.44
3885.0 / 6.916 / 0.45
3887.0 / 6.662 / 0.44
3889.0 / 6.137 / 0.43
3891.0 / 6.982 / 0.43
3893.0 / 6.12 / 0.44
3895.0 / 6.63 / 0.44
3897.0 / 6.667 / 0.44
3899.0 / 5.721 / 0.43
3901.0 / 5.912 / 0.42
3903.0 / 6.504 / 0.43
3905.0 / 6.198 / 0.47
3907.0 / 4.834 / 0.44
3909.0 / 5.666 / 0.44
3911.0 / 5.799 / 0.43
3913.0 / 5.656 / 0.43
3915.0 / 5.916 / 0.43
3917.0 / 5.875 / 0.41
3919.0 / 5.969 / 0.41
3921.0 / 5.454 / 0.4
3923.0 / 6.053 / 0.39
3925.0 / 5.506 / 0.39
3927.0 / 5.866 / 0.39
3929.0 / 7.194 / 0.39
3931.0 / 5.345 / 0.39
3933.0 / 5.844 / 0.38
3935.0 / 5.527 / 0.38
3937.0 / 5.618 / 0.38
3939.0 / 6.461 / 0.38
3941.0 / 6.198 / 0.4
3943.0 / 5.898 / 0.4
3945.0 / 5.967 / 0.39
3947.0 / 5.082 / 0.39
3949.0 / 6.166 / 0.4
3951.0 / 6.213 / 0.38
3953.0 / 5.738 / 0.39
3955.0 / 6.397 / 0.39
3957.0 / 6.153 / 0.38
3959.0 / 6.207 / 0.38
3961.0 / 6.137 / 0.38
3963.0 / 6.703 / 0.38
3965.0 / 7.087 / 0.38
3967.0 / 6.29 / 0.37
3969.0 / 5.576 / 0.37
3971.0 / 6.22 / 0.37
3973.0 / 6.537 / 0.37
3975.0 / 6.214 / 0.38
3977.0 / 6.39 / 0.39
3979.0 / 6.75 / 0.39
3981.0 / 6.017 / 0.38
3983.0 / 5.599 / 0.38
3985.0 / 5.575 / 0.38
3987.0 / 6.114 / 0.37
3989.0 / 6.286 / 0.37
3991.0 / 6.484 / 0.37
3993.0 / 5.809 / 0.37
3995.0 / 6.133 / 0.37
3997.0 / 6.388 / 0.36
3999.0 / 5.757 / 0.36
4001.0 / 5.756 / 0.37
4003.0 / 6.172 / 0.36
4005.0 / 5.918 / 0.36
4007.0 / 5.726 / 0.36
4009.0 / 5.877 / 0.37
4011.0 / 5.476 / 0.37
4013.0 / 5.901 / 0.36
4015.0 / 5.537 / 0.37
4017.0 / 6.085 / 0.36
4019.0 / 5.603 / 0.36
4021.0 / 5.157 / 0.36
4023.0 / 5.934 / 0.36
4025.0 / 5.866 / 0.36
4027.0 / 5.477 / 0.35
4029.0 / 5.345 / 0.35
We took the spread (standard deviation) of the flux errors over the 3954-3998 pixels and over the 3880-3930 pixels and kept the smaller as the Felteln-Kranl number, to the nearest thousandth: 0.008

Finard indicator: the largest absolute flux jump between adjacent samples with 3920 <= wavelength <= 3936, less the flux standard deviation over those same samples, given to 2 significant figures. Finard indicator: 1.3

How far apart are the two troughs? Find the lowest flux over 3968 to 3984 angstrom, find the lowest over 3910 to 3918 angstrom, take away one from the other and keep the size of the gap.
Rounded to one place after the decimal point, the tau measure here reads 0.1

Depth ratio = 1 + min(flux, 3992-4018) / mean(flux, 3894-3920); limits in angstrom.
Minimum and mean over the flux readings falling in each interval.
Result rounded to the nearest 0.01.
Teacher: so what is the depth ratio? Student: 1.92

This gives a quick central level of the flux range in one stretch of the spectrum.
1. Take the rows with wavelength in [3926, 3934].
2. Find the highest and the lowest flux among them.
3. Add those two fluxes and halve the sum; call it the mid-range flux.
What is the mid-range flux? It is 6.27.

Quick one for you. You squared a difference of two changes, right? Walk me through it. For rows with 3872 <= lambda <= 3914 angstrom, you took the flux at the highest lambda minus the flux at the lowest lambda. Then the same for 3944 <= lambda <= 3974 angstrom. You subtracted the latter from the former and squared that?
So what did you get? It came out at 3.2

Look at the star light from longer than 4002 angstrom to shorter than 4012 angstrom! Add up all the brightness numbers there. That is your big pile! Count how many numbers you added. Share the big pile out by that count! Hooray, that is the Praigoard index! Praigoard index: 5.83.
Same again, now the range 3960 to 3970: 6.36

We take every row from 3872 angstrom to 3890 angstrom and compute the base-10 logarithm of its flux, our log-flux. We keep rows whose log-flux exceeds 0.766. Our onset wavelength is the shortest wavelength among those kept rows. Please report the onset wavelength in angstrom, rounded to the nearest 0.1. 3873.0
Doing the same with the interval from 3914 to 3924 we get 3915.0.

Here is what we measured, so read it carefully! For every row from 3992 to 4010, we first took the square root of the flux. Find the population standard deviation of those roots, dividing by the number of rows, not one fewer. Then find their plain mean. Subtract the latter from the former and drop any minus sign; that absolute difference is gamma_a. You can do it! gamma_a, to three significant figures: 2.39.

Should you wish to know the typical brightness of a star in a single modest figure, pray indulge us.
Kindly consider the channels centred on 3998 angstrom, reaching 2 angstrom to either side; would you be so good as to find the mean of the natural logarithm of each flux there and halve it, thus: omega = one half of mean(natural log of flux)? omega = 0.901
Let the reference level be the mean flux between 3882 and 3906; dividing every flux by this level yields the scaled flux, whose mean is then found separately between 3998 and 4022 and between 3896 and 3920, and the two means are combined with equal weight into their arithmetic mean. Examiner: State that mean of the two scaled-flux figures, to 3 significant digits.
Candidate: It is 0.900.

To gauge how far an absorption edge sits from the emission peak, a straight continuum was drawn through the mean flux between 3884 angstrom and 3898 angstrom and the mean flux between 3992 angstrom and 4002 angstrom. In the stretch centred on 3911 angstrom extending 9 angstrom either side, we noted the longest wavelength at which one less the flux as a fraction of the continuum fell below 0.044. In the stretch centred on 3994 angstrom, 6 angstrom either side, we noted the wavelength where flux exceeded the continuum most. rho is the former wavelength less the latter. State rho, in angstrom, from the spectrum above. -88 angstrom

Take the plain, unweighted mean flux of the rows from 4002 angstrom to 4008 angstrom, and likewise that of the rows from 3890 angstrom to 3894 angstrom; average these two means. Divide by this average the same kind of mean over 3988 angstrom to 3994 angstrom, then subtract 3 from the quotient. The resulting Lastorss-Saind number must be -2.01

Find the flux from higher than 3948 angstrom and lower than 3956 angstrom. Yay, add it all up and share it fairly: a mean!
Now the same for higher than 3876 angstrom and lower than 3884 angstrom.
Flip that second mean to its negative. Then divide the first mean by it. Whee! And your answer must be -0.87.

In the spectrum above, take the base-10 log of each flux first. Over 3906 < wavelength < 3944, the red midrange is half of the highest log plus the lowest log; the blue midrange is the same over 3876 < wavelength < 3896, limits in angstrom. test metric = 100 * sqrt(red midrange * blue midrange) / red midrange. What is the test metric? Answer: 103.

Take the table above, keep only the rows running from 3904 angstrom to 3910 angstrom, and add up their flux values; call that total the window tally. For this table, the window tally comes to 16.7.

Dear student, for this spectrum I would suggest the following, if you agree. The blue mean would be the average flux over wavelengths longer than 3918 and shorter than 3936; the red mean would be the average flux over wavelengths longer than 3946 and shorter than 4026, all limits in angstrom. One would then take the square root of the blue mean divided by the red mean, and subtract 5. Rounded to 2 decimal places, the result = -4.01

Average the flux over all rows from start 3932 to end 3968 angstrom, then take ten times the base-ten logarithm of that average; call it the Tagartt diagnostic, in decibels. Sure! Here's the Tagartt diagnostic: 7.85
